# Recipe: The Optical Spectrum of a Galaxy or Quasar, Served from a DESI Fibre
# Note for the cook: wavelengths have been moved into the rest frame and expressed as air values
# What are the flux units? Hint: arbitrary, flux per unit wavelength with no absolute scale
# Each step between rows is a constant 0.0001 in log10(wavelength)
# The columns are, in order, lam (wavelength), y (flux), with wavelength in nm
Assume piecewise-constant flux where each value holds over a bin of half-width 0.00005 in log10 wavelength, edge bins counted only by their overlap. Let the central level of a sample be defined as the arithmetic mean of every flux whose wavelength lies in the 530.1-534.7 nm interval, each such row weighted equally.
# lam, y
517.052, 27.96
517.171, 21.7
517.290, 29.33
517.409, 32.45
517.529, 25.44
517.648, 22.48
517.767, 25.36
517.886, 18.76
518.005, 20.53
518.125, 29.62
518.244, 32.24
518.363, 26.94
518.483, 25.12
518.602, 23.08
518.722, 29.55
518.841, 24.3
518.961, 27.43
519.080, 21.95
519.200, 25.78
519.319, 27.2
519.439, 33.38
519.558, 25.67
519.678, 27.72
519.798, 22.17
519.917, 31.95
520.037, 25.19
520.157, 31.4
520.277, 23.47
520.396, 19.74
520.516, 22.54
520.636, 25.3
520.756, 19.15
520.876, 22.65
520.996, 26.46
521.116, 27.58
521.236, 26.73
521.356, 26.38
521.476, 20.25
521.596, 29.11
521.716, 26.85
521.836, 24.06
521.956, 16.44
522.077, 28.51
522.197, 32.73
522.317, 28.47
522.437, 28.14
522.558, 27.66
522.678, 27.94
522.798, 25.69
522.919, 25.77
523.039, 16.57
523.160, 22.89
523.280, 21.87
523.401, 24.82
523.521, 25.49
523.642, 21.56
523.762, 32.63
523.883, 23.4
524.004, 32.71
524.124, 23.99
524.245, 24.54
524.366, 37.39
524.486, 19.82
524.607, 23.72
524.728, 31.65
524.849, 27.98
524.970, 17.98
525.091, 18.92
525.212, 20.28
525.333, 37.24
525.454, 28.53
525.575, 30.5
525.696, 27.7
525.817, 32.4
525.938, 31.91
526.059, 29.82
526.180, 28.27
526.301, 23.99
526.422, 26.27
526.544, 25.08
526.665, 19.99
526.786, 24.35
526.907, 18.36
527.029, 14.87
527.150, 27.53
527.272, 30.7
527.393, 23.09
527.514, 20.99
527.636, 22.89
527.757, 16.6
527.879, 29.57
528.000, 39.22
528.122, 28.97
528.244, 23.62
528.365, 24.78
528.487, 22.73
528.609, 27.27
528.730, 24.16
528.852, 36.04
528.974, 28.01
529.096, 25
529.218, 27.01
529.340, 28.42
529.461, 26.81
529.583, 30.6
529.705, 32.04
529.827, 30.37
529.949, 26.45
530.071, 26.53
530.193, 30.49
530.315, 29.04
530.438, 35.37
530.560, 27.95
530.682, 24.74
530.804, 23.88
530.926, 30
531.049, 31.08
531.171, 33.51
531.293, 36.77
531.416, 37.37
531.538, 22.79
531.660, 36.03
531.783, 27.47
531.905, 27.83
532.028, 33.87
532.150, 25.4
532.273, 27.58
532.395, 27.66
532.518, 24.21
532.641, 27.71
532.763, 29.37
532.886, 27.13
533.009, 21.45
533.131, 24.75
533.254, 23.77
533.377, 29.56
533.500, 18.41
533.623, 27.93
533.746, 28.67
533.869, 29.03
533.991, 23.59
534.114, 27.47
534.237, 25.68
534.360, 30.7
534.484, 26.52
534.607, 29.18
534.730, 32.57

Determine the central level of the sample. 28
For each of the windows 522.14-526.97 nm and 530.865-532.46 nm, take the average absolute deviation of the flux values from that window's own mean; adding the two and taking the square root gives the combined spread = 2.82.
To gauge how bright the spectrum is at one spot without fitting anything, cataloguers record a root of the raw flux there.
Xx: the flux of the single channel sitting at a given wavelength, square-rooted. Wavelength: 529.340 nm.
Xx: 5.3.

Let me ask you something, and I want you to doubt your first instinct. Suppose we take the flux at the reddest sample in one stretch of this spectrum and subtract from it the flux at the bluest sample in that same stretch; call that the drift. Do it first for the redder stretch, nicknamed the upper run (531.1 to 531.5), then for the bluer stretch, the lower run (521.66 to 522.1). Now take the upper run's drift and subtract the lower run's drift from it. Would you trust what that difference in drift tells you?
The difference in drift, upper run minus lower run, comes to 2.2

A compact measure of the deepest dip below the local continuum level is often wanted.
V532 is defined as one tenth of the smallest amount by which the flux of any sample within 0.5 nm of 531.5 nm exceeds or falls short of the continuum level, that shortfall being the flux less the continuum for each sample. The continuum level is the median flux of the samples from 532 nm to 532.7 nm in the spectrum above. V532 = -0.48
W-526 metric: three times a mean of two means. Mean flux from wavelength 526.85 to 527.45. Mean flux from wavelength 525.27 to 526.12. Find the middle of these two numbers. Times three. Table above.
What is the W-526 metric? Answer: 81.1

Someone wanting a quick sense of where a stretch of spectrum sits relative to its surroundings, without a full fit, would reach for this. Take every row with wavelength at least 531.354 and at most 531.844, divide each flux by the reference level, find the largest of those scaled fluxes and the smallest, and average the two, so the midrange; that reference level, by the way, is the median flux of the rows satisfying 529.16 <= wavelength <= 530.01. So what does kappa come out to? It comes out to 1.06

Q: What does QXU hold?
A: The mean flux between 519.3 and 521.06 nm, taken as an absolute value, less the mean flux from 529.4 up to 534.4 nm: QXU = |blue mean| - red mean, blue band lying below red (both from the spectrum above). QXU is -2.7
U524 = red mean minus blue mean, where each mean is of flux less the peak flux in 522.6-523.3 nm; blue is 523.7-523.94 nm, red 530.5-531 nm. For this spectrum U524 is -1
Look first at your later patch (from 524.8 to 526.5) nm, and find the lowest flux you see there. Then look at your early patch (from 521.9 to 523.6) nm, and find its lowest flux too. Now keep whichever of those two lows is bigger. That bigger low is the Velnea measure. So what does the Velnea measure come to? 18.0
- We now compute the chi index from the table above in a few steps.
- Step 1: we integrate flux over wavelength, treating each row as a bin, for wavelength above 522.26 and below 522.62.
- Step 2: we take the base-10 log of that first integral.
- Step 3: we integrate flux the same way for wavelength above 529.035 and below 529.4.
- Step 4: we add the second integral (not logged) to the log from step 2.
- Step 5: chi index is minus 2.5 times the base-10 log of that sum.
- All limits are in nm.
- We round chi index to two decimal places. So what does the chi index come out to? -2.58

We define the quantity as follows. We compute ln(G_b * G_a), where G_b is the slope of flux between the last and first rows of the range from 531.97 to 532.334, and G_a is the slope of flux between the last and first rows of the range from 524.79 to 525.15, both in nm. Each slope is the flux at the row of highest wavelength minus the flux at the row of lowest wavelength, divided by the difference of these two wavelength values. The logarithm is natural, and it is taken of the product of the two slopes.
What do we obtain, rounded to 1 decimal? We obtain 6.9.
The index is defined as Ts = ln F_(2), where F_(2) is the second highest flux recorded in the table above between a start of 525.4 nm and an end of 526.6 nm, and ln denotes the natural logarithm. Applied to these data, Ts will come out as 3.46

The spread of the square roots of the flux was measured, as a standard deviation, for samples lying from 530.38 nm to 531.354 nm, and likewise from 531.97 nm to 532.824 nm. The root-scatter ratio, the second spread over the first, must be 0.7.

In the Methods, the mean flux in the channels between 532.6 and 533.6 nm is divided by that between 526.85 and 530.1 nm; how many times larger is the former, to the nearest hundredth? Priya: 0.96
